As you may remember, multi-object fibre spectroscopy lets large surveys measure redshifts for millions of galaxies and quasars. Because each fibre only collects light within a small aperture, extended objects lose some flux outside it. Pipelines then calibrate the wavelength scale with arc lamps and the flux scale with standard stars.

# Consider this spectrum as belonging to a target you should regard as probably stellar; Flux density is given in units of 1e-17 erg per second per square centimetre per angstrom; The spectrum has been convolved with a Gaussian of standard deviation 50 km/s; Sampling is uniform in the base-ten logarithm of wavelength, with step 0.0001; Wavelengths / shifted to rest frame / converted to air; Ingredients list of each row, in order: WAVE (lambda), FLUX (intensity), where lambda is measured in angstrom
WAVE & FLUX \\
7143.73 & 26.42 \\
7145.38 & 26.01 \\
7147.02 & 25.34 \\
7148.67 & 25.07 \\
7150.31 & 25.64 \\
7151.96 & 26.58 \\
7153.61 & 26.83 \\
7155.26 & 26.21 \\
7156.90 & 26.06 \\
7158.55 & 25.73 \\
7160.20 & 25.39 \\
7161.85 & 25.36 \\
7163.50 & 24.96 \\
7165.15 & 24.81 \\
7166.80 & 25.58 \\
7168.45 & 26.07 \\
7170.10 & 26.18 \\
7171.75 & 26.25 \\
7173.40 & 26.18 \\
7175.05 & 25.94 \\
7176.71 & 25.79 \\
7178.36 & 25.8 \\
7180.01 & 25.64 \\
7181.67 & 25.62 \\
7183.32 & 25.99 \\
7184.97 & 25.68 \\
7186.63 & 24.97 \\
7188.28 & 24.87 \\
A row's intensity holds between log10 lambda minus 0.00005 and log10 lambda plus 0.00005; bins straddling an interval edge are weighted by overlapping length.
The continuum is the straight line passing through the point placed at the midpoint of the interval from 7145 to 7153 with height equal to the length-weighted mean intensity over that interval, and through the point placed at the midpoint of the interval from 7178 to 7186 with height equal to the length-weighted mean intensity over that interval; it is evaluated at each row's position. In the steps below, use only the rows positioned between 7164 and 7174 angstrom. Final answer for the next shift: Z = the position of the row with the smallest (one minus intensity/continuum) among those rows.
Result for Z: 7171.75 angstrom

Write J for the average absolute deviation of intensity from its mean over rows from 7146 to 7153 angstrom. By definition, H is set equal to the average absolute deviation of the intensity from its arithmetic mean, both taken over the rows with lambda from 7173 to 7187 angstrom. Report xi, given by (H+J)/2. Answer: 0.34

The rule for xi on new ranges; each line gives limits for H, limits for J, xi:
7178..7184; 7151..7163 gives 0.29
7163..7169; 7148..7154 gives 0.57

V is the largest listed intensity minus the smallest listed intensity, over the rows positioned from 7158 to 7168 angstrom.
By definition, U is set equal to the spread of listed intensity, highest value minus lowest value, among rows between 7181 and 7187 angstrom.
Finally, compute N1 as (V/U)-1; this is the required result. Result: -0.1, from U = 1.02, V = 0.9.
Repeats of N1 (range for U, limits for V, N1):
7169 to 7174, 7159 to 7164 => 5.1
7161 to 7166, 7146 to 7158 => 2.2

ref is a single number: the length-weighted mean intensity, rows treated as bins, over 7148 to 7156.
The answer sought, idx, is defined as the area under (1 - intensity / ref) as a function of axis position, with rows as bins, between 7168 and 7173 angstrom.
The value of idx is -0.02 angstrom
